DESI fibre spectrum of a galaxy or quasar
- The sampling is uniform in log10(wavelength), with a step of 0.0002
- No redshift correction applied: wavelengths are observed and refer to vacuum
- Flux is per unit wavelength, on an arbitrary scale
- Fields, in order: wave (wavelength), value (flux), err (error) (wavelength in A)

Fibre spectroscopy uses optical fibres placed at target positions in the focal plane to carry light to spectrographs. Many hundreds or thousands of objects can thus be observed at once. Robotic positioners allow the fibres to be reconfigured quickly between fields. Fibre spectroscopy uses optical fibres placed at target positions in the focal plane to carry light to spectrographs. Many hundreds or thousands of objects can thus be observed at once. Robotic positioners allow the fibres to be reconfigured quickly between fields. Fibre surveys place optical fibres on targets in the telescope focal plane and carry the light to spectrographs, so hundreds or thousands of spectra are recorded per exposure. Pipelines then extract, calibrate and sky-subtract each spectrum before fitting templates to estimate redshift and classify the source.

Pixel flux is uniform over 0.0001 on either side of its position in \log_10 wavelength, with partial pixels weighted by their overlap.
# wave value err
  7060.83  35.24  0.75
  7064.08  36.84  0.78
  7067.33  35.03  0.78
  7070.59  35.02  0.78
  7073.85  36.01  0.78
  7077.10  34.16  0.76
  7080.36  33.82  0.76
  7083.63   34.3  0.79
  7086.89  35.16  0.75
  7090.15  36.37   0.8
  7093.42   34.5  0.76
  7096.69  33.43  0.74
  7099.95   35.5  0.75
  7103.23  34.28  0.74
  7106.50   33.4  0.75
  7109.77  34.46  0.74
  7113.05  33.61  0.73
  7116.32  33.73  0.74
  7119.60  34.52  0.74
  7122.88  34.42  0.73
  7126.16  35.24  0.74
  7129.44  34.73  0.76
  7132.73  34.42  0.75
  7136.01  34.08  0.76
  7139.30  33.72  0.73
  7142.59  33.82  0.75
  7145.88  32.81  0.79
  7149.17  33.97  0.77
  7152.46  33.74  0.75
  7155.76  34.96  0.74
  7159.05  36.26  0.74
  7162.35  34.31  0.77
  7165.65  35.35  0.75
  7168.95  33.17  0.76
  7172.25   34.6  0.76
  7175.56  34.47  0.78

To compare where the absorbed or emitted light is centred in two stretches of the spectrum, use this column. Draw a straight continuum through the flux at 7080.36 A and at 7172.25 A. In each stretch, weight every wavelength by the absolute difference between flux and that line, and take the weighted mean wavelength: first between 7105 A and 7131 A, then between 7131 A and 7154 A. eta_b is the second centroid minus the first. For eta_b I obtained 26.4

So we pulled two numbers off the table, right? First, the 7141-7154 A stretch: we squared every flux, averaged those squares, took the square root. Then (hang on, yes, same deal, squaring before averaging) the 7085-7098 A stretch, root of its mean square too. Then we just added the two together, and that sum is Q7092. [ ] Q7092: 68.5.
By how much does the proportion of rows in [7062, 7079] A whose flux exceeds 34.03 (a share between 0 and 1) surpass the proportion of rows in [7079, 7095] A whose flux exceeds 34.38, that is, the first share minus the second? 0.40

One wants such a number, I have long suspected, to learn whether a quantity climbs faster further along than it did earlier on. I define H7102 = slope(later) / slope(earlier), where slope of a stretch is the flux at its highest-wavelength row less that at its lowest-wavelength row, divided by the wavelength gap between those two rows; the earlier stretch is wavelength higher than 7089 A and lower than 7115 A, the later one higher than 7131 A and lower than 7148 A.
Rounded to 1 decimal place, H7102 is 1.0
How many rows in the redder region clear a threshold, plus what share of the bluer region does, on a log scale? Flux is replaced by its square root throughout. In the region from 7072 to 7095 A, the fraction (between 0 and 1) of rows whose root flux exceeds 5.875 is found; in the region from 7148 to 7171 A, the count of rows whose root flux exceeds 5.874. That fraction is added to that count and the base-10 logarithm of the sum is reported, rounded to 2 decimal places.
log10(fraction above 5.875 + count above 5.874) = 0.54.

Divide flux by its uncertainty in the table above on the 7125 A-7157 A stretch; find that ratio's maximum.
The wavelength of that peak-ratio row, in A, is 7126.16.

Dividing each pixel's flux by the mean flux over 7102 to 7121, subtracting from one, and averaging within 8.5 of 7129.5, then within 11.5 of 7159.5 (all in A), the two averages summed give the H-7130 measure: -0.033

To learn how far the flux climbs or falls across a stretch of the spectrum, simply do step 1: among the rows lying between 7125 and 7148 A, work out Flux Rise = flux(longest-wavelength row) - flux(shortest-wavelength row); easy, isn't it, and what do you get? -2.43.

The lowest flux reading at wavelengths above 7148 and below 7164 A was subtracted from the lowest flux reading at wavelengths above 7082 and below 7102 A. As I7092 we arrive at -0.31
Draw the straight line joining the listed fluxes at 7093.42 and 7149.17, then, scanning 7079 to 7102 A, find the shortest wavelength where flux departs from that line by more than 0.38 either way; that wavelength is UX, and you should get 7080.36 A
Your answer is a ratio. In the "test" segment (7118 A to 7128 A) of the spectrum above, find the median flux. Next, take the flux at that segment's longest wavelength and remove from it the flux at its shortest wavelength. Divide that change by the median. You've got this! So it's 0.021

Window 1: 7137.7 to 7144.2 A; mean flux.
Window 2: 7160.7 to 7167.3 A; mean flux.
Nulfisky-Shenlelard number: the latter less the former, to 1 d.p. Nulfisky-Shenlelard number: 1.1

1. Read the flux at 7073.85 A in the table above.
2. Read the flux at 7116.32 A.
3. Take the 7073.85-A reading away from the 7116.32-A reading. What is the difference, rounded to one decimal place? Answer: -2.3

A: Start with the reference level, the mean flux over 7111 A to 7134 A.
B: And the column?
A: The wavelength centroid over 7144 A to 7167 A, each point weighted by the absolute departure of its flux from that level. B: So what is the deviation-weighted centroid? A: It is 7155.1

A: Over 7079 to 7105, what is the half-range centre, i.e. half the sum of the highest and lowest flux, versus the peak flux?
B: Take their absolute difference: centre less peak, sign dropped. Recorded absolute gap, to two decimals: 1.47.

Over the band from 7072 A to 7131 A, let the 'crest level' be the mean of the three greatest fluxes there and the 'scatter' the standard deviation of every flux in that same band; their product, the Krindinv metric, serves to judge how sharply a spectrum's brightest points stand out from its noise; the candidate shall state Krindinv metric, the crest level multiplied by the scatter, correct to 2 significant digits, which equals 30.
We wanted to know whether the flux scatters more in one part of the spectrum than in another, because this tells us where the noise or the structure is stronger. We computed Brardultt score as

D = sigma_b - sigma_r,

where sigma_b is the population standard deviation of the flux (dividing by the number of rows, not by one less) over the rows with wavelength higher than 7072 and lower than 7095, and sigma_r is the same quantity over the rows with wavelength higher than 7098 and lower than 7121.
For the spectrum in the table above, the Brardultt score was 0.2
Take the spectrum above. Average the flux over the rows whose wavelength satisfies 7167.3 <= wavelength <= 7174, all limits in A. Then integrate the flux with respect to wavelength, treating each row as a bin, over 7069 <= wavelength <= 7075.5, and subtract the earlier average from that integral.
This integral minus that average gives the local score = 197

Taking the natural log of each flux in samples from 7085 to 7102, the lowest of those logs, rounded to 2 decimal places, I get 3.51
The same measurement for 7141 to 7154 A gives 3.49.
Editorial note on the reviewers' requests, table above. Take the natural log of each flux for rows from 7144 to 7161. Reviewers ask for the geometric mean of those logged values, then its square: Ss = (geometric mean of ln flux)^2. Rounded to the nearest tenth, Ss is 12.5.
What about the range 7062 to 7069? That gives 12.8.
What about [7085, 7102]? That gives 12.6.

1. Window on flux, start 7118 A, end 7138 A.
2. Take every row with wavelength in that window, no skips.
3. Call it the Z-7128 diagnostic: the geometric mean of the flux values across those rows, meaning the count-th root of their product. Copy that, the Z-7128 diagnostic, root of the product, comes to 34.6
